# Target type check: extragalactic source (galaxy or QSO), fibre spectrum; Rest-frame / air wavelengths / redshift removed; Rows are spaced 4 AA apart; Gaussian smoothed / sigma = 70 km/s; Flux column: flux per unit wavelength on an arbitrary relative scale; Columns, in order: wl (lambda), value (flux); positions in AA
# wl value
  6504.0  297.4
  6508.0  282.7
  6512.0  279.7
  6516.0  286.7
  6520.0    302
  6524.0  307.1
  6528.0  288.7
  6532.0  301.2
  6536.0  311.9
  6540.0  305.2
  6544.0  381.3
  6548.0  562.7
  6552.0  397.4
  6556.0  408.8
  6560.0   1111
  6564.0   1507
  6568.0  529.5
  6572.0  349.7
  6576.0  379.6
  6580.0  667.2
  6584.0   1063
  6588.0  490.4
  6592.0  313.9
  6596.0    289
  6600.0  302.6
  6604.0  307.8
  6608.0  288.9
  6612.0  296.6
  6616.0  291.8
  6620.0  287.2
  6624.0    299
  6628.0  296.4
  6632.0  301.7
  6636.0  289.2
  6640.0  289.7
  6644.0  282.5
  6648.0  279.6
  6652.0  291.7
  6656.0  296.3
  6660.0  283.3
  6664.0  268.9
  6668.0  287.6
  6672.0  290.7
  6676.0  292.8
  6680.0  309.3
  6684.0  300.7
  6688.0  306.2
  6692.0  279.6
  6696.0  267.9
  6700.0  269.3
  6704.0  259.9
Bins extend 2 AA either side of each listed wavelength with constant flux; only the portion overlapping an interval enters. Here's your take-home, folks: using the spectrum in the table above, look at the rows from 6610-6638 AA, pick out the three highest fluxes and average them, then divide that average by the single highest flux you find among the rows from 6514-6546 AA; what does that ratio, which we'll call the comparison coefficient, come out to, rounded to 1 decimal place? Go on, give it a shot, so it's 0.8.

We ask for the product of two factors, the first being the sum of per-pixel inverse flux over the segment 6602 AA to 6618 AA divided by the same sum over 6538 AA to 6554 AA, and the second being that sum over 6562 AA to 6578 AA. 0.0107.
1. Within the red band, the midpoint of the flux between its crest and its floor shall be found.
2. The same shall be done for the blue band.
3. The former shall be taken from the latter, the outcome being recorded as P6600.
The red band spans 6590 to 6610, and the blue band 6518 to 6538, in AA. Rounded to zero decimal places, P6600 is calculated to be -1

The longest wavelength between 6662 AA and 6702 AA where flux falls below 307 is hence 6700.0 AA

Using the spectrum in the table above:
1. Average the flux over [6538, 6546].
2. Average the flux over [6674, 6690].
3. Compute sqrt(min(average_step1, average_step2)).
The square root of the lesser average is 17.4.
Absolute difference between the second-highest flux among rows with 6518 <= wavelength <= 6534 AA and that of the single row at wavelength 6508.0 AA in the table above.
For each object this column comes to 19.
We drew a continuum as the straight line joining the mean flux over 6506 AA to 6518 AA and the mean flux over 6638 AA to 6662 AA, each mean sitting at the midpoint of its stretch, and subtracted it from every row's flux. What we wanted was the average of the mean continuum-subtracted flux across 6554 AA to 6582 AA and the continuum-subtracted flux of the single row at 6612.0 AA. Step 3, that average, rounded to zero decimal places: 217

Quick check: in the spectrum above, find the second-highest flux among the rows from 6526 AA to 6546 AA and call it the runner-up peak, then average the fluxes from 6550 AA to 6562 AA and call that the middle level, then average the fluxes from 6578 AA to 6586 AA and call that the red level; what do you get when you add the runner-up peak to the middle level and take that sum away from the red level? -86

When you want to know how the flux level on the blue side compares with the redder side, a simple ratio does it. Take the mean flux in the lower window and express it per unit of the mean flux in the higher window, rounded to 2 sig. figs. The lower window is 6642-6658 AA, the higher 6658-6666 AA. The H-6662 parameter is 1.0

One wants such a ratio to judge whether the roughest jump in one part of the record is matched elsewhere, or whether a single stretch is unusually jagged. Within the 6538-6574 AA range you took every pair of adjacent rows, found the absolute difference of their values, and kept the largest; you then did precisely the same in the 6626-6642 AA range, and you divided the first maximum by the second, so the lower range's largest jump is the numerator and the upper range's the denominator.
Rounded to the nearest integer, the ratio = 78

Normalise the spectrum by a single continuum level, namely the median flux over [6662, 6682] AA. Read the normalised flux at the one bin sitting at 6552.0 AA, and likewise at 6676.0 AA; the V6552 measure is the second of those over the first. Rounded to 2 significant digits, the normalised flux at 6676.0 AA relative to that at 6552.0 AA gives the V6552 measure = 0.74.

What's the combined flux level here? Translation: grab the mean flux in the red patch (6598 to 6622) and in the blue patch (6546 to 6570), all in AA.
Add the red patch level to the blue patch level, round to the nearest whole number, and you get 1049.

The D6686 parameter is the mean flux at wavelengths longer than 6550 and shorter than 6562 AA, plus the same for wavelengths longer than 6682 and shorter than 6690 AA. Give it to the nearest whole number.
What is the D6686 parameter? 943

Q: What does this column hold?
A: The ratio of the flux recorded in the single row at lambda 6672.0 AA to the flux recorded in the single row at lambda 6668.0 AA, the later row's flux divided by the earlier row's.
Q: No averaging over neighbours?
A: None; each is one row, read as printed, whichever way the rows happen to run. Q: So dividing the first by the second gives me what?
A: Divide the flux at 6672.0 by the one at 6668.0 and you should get 1.01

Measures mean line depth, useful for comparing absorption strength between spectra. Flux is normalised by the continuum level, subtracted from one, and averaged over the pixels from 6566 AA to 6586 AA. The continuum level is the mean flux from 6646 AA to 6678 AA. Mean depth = -1.088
